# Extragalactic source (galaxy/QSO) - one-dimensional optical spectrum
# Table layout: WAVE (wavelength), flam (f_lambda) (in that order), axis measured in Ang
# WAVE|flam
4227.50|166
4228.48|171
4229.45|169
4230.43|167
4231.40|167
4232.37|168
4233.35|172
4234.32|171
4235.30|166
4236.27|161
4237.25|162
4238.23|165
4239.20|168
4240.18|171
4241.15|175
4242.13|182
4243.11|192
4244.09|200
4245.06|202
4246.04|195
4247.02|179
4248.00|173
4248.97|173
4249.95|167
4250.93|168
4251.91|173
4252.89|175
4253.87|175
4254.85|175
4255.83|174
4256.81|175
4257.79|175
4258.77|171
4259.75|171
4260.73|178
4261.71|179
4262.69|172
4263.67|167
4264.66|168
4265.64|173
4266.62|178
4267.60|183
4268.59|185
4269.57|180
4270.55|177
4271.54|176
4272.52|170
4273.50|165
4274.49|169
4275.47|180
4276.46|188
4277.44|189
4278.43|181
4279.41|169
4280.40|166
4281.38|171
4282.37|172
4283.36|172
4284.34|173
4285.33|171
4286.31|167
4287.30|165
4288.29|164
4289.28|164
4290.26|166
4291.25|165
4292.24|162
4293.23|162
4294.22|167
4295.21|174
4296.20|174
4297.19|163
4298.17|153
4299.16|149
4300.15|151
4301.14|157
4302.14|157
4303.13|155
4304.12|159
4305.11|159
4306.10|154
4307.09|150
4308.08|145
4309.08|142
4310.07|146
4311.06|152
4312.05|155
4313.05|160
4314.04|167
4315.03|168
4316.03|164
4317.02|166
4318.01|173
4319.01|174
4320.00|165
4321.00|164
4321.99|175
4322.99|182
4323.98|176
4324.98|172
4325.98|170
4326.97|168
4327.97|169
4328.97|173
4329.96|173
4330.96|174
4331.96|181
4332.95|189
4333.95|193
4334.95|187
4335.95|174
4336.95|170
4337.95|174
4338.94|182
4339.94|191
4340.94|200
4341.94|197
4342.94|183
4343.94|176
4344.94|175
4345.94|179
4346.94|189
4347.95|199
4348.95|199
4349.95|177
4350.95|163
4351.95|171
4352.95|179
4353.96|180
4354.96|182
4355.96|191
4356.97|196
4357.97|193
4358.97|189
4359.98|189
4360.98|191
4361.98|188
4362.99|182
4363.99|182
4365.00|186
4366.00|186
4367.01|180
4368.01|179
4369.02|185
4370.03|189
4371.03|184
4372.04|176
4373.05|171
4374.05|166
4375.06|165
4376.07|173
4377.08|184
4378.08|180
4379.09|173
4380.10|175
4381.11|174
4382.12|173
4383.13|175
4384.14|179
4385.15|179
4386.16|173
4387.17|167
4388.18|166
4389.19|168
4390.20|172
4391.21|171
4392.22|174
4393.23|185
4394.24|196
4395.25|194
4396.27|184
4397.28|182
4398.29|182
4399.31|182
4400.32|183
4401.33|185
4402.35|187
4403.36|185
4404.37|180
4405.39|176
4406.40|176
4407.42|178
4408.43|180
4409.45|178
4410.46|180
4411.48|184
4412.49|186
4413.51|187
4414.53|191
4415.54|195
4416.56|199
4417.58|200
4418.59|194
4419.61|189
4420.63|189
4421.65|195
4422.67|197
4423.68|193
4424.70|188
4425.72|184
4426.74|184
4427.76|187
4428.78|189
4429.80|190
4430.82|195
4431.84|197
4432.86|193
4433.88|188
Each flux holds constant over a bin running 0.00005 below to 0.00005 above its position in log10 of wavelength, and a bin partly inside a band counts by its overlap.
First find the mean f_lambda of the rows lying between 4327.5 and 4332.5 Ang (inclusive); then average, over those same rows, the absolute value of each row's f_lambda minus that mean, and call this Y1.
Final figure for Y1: 2.8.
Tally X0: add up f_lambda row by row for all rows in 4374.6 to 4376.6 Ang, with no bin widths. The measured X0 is 338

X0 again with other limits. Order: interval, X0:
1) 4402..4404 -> 372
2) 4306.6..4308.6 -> 295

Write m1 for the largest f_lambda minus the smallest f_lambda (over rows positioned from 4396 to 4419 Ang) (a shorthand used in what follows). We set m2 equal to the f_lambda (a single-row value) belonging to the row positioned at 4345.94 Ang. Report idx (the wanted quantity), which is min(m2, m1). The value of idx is 24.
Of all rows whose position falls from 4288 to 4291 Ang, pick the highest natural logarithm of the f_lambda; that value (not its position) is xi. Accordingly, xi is 5.11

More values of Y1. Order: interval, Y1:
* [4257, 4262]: 3.0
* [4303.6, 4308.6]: 4.7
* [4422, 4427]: 4.6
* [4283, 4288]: 2.9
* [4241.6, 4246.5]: 5.8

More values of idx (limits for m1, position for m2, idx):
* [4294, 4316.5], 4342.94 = 32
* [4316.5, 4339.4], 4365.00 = 29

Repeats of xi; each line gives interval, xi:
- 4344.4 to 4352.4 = 5.29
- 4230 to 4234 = 5.15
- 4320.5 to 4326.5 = 5.20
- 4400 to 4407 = 5.23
